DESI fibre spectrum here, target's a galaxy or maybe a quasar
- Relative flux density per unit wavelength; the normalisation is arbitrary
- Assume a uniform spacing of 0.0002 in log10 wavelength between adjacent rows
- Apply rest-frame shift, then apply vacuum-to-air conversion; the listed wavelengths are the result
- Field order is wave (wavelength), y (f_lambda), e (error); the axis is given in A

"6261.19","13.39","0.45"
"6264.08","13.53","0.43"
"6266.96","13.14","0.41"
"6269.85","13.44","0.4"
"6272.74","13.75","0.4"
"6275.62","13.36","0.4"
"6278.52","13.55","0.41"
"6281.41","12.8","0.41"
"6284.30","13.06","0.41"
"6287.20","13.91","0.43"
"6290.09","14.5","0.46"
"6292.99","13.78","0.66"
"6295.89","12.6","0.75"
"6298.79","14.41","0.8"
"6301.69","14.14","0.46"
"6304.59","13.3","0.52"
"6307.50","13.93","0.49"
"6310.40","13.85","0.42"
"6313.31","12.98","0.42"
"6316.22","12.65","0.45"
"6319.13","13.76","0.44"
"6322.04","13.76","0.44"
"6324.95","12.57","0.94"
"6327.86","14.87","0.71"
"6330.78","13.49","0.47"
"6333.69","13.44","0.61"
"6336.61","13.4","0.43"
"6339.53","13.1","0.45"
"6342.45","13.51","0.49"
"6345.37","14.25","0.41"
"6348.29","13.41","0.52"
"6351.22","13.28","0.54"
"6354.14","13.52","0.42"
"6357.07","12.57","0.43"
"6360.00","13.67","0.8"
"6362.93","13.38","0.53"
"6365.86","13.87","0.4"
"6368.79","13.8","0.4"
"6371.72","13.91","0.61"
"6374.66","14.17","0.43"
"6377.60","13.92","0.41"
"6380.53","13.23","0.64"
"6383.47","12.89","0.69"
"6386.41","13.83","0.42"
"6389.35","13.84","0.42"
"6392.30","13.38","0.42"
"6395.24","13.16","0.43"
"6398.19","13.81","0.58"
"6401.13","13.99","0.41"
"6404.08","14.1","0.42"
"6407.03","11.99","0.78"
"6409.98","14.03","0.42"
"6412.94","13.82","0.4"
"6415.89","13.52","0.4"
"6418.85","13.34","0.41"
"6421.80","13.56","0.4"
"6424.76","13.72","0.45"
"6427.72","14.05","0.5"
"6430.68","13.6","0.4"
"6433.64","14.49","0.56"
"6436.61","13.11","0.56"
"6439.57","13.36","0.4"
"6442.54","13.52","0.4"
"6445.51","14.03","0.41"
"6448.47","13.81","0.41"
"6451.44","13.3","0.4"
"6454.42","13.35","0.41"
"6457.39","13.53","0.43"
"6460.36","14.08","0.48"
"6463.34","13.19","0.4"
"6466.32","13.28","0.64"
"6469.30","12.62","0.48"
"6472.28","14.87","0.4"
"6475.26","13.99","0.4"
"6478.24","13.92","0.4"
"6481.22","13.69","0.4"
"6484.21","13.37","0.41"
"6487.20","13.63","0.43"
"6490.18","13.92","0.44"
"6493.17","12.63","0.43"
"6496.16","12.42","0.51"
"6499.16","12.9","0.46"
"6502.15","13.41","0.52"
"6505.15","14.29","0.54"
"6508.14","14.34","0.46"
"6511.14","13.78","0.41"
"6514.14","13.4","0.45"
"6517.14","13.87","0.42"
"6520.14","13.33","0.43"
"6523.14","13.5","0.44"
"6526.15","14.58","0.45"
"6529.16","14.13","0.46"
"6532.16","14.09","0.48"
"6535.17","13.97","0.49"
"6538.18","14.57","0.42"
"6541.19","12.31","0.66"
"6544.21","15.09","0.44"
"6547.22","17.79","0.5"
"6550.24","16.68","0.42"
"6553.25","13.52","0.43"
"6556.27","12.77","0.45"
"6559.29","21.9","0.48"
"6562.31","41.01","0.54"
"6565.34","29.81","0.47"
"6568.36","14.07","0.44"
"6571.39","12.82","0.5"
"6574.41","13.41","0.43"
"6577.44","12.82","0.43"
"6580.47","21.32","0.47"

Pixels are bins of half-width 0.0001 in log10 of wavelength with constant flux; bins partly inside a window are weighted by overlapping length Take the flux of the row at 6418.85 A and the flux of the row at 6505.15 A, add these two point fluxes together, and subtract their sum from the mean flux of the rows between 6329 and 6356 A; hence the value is -14.1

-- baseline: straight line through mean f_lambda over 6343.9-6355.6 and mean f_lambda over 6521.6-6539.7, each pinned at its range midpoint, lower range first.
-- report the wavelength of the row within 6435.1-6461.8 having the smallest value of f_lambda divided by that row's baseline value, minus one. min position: 6436.61 A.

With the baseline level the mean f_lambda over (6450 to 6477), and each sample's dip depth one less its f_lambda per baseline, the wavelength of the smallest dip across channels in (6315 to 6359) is 6327.86 A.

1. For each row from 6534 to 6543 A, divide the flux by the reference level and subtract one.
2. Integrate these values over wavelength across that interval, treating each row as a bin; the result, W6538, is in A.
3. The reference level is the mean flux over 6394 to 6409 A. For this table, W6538 0.14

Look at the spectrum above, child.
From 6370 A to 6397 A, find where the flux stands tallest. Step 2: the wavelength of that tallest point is 6374.66 A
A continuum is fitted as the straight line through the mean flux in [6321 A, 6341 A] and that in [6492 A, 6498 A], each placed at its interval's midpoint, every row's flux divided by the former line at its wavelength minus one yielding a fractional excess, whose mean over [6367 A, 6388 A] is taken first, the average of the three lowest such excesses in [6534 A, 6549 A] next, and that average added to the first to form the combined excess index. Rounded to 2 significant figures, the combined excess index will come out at 0.14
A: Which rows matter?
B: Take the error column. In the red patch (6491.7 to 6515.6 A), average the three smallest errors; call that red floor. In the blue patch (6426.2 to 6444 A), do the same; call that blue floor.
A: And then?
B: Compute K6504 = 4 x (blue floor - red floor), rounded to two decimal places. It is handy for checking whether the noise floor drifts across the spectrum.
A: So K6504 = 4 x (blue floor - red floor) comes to -0.12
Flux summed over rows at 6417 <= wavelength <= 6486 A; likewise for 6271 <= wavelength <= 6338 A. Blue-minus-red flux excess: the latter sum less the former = -2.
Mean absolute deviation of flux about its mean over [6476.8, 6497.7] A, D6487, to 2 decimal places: 0.48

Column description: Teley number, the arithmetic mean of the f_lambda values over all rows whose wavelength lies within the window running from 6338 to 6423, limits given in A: 13.5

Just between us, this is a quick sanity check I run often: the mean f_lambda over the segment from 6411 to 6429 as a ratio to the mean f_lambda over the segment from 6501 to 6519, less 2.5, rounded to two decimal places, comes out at -1.51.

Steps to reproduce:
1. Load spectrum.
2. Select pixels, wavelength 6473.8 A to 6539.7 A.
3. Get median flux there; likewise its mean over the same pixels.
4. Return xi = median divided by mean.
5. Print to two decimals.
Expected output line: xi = 1.01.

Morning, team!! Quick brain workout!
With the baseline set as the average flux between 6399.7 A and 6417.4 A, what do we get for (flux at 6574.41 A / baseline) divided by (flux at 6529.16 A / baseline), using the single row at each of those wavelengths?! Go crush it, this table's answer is 0.95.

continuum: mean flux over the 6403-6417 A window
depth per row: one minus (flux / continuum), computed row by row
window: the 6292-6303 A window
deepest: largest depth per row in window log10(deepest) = -1.2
